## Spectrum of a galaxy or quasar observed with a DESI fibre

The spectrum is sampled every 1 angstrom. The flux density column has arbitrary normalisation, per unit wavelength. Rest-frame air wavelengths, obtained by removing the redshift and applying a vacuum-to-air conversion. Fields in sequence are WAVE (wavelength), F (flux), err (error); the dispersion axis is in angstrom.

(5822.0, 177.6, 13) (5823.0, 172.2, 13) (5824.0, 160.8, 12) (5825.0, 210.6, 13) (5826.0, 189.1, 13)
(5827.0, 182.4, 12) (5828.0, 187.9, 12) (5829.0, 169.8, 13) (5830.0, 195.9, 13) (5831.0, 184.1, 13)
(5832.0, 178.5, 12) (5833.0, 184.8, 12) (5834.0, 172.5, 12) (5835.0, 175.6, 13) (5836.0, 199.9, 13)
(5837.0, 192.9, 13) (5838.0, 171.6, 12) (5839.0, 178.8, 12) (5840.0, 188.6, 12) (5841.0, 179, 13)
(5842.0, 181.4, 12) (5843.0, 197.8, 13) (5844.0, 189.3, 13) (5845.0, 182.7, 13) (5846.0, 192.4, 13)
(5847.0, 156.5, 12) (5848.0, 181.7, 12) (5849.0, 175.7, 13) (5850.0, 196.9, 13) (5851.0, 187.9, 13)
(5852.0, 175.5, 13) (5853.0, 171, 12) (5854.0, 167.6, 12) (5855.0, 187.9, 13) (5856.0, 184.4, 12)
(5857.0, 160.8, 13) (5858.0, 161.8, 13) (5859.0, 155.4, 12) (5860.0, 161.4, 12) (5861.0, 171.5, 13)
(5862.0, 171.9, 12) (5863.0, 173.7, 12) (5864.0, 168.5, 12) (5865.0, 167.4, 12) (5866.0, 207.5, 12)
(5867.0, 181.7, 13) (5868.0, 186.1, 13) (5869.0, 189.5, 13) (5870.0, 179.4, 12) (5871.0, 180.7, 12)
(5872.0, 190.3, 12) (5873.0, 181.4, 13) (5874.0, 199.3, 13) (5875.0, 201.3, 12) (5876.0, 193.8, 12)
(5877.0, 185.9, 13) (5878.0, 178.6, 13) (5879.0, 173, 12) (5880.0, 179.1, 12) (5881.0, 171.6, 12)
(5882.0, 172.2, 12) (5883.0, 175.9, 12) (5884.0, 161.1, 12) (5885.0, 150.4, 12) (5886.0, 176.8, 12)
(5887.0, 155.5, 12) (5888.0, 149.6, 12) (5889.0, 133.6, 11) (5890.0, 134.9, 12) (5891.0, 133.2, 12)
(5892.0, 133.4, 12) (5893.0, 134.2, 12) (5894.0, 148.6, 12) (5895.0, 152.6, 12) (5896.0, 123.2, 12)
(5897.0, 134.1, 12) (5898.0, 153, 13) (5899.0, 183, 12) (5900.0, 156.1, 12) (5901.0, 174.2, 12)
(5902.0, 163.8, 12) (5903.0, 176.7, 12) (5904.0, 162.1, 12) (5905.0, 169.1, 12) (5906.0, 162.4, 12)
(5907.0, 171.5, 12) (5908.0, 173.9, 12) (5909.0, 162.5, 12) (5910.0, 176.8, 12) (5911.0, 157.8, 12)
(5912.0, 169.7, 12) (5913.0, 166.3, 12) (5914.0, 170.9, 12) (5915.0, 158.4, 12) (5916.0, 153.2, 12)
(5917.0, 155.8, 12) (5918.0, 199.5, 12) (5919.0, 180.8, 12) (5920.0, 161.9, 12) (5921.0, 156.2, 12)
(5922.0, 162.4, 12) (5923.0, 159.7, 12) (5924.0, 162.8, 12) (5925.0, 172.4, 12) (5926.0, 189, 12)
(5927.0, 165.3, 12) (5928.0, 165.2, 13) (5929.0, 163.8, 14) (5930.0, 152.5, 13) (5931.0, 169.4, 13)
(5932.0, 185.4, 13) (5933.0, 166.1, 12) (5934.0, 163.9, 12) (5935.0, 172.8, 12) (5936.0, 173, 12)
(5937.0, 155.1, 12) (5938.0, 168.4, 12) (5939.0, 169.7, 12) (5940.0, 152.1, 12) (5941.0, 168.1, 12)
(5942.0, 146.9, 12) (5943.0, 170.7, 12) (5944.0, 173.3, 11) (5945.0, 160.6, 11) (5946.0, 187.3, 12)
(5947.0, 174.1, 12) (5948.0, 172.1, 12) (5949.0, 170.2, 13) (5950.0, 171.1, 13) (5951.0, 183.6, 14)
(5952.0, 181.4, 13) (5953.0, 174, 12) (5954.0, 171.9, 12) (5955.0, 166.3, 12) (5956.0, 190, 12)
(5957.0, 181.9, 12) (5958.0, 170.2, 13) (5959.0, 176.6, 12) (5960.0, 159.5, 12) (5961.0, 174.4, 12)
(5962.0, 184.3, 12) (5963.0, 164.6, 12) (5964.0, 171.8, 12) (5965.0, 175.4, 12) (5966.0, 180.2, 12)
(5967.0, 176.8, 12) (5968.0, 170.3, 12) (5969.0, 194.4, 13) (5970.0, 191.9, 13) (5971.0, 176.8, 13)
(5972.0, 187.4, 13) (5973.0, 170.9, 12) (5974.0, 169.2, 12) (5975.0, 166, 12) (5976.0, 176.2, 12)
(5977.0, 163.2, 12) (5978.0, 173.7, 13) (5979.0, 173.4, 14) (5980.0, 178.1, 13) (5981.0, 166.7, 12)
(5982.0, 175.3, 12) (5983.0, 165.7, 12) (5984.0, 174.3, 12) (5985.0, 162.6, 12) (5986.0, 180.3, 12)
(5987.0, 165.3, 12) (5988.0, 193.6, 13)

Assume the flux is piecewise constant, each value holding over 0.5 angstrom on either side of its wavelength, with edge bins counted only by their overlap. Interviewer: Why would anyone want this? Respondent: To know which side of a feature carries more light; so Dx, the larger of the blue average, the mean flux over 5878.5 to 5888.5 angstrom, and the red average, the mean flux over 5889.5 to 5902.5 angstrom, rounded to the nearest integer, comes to 167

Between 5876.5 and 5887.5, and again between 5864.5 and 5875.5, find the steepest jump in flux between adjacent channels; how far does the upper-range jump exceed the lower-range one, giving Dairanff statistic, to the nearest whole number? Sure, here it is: -14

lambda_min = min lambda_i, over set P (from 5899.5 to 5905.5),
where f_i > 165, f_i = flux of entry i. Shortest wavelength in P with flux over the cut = 5901.0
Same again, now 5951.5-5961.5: 5952.0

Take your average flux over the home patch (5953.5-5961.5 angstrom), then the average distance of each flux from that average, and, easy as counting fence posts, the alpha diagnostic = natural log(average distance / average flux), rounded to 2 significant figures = -3.2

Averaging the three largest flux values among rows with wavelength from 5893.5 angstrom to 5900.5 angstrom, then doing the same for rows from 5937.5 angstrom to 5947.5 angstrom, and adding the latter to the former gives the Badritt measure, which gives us 342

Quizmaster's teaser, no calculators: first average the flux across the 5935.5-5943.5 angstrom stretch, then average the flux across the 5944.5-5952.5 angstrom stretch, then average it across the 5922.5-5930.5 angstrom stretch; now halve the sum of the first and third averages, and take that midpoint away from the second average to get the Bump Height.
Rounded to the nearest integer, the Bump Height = 10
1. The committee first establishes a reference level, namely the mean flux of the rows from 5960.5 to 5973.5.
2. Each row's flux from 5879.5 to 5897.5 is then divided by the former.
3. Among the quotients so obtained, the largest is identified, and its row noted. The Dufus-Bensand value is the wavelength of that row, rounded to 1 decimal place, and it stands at 5880.0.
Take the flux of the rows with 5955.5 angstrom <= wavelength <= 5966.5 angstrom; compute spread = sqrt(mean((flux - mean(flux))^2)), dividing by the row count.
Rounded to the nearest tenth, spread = 8.4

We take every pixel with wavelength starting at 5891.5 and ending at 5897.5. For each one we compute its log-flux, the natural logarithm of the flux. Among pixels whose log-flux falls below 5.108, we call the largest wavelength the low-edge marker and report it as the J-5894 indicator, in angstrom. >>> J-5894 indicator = 5897.0 angstrom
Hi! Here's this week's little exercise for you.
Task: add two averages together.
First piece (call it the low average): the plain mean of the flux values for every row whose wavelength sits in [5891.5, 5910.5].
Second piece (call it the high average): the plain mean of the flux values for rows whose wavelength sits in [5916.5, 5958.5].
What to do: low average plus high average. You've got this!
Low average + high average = 328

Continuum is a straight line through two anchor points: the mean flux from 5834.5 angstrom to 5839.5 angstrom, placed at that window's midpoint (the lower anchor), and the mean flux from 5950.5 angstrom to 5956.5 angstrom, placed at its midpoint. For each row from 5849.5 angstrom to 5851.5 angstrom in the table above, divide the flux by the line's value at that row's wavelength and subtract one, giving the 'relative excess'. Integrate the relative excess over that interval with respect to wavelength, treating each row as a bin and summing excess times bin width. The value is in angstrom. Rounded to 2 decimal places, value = 0.10 angstrom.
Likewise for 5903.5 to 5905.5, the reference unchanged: -0.16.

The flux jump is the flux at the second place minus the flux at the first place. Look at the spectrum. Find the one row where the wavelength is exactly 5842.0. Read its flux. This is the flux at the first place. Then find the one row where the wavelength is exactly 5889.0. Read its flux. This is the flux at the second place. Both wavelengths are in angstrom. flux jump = -48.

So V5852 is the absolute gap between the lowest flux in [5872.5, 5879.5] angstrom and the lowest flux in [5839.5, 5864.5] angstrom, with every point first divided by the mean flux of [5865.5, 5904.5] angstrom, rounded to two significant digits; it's 0.11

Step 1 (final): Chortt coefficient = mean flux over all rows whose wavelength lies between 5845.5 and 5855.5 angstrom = 179.3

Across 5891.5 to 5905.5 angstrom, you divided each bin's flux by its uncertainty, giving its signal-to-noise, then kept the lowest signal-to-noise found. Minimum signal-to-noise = 10.3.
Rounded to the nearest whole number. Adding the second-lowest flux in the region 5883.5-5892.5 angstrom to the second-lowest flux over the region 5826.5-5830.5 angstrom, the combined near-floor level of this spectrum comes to 316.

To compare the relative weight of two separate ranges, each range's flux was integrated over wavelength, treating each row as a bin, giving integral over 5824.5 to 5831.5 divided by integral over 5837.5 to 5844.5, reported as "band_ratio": 1.03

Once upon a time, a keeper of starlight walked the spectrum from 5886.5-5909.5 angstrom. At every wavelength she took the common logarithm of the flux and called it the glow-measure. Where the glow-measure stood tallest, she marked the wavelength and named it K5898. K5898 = 5899.0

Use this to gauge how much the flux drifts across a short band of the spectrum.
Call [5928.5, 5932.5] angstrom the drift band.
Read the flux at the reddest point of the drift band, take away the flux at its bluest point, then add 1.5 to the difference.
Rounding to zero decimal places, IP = 23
